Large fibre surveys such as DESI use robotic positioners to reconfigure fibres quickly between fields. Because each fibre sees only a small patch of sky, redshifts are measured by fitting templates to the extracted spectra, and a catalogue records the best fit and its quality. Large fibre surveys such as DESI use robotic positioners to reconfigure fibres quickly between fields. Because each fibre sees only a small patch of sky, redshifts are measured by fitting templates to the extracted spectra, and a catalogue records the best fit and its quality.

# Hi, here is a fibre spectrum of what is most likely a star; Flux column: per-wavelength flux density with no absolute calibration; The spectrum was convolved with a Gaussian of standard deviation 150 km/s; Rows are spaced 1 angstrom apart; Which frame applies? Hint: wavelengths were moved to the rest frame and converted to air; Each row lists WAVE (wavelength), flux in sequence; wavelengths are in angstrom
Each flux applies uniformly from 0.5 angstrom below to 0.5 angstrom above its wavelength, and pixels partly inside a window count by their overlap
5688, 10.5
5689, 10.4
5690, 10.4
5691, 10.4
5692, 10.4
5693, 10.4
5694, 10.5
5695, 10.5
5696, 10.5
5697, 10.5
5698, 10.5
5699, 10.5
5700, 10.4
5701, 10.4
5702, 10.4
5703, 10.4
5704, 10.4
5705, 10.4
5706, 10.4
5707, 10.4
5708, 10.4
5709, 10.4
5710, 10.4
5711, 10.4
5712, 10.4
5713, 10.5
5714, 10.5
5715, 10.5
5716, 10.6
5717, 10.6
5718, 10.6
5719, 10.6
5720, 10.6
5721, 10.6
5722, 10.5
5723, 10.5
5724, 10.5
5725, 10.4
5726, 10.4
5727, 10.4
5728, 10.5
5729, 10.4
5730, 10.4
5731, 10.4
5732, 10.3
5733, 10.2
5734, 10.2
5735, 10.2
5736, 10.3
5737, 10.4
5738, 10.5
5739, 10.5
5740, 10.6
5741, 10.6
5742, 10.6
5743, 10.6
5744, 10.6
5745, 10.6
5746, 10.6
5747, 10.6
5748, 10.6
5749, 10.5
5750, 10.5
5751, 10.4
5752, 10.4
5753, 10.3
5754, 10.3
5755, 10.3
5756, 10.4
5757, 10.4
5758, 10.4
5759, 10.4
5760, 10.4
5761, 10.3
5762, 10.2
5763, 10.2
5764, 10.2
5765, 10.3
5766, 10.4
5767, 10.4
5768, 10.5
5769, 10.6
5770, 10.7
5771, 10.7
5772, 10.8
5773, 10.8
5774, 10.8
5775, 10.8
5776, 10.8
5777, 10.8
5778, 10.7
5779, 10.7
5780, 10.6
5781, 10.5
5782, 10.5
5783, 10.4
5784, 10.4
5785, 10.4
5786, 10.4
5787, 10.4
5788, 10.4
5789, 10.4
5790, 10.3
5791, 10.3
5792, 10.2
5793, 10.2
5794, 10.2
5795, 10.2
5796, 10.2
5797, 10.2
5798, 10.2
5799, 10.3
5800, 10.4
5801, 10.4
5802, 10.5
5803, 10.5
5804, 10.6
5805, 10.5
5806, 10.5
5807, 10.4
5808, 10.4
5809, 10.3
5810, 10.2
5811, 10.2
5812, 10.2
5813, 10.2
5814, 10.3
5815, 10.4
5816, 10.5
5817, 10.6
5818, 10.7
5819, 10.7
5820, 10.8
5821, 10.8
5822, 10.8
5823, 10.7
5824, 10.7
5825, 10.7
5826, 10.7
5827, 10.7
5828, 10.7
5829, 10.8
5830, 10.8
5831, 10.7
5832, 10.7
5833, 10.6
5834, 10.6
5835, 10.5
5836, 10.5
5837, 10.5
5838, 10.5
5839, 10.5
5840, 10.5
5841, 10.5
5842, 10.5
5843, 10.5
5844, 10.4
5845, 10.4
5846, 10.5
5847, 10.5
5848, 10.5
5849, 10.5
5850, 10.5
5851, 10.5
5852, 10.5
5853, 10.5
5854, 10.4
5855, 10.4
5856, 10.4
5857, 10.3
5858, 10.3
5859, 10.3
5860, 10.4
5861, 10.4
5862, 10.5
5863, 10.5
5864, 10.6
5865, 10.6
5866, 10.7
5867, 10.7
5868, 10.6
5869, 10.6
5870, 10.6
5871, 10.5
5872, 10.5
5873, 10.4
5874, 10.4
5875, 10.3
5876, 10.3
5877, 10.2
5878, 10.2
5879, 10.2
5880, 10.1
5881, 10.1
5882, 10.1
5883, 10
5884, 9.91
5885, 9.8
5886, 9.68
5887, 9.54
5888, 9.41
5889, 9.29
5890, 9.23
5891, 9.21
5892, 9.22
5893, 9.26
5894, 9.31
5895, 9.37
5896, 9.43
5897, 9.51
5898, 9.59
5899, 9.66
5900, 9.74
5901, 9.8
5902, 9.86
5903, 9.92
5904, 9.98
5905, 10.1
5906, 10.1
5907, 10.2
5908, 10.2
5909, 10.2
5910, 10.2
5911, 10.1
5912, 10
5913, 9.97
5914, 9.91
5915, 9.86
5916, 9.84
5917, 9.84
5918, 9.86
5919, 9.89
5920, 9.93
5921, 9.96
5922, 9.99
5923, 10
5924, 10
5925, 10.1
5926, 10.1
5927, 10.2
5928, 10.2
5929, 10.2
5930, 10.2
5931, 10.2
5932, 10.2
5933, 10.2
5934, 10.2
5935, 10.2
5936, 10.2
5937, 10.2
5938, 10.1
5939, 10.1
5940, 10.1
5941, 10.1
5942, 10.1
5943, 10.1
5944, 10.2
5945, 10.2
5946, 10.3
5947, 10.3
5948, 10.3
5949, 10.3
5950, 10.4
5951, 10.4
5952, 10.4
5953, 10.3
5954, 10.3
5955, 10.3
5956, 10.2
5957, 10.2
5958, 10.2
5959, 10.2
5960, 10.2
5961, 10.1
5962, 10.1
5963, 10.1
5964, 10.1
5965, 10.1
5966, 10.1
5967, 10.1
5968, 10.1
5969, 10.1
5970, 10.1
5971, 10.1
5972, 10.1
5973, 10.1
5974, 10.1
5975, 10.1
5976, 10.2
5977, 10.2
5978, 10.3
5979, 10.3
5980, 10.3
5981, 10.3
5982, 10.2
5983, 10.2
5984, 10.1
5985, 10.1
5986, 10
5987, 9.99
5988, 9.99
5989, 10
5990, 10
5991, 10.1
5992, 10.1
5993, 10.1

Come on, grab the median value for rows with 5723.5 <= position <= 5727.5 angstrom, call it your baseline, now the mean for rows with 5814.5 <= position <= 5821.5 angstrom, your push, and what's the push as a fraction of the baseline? 1.02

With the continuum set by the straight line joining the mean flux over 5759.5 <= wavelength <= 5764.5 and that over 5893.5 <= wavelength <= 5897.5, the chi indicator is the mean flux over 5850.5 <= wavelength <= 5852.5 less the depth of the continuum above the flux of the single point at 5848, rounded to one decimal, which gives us 11.3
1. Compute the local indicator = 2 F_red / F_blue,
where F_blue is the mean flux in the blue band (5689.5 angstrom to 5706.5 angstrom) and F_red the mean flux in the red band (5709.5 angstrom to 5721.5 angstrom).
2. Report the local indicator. 2.02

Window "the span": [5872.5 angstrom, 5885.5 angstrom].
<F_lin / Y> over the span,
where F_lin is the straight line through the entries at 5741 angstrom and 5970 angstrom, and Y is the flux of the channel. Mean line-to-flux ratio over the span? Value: 1.01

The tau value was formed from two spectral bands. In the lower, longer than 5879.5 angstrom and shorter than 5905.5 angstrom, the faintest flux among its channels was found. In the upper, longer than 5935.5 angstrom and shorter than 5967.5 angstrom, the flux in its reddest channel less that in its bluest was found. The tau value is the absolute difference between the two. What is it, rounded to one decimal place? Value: 9.3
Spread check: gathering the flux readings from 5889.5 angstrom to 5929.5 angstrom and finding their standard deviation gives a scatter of 0.31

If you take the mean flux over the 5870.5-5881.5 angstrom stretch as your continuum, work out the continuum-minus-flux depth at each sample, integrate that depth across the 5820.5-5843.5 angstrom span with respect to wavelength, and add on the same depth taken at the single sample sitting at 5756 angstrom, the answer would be -8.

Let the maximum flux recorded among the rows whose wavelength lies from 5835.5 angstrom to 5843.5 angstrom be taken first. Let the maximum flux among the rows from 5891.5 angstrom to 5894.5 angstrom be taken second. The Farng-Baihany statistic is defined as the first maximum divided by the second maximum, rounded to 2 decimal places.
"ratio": 1.13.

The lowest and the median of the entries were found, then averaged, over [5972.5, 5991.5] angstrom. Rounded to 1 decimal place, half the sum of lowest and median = 10.0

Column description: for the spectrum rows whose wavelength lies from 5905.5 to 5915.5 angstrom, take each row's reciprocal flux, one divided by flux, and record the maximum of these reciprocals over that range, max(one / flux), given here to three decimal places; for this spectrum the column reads 0.101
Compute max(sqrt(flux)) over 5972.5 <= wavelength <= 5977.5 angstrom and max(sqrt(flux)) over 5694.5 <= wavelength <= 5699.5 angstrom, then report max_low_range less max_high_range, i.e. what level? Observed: 0.047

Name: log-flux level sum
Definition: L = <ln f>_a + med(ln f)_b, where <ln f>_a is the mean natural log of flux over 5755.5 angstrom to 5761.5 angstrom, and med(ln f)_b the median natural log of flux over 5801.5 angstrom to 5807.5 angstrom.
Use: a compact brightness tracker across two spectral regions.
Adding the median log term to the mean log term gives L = 4.692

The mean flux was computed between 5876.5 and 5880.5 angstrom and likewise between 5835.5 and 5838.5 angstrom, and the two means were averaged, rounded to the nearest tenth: 10.3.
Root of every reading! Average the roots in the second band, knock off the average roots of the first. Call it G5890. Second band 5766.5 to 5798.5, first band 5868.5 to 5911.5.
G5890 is 0.090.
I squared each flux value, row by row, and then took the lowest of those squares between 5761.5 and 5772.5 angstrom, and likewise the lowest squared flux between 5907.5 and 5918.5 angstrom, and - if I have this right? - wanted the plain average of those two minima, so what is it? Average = 100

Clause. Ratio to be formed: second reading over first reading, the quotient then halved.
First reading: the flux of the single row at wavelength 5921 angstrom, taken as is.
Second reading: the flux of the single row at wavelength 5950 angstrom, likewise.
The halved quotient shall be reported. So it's 0.522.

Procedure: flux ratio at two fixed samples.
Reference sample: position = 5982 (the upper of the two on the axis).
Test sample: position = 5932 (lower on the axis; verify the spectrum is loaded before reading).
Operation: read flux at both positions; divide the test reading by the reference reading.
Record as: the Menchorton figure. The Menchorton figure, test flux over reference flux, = 1.00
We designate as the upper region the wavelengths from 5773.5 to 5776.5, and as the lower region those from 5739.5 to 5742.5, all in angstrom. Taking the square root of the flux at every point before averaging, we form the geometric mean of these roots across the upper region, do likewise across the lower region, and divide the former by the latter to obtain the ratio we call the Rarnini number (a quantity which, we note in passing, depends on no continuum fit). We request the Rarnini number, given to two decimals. 1.01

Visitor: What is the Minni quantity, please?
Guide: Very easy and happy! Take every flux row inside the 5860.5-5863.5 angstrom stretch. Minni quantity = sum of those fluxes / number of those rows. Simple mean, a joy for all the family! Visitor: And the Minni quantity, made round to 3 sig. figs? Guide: 10.5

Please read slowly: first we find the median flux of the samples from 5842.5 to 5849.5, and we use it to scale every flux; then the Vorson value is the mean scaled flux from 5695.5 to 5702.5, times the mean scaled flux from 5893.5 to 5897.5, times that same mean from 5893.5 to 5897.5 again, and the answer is 0.80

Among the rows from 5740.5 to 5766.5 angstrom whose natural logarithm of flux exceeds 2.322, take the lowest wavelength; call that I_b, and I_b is 5741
